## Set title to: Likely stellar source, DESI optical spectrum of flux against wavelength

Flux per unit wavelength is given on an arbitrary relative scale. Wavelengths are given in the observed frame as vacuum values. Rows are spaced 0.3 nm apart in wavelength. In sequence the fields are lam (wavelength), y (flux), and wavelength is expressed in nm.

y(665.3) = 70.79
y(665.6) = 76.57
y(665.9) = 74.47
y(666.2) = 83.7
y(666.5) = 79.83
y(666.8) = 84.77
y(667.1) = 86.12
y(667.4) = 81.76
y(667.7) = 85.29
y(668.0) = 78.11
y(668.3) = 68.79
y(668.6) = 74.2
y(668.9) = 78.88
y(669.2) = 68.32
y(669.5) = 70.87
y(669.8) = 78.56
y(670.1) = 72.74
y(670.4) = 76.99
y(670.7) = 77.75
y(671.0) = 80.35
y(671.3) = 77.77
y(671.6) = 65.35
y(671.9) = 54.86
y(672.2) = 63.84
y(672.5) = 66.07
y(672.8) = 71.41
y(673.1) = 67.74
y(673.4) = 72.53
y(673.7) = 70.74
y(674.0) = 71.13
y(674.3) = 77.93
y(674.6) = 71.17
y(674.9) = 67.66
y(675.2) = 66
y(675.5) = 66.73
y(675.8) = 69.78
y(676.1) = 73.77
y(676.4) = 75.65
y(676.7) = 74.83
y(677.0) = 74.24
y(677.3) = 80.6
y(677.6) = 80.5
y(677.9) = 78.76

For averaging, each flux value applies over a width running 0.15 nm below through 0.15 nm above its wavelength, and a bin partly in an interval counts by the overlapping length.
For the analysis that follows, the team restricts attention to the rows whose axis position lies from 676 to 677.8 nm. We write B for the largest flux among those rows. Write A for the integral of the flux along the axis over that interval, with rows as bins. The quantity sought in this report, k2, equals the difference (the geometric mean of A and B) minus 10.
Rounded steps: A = 138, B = 80.6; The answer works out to 96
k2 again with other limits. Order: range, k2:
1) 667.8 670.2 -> 108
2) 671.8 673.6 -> 83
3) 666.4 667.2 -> 66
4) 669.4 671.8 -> 110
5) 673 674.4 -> 79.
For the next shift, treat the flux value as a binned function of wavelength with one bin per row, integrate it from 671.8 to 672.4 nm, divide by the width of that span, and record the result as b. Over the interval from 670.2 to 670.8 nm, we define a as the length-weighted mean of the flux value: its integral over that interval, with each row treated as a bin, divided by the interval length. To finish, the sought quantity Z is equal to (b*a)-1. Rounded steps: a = 77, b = 60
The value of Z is 4638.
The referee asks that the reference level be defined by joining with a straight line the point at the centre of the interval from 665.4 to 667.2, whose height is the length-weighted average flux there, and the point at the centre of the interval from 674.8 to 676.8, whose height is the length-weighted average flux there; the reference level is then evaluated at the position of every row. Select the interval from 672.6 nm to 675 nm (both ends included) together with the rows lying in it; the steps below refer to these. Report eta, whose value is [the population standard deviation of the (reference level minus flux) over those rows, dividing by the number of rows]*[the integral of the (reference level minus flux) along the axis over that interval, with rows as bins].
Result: 11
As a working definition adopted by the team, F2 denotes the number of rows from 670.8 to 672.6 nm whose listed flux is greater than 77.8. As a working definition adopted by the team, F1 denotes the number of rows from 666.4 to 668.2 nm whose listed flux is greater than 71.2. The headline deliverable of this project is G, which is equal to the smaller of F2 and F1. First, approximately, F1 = 6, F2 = 1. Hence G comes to 1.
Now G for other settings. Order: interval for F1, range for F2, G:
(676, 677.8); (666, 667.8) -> 6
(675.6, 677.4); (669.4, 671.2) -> 2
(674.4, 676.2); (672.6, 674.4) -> 1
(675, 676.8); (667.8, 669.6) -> 2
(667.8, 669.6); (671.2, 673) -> 0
